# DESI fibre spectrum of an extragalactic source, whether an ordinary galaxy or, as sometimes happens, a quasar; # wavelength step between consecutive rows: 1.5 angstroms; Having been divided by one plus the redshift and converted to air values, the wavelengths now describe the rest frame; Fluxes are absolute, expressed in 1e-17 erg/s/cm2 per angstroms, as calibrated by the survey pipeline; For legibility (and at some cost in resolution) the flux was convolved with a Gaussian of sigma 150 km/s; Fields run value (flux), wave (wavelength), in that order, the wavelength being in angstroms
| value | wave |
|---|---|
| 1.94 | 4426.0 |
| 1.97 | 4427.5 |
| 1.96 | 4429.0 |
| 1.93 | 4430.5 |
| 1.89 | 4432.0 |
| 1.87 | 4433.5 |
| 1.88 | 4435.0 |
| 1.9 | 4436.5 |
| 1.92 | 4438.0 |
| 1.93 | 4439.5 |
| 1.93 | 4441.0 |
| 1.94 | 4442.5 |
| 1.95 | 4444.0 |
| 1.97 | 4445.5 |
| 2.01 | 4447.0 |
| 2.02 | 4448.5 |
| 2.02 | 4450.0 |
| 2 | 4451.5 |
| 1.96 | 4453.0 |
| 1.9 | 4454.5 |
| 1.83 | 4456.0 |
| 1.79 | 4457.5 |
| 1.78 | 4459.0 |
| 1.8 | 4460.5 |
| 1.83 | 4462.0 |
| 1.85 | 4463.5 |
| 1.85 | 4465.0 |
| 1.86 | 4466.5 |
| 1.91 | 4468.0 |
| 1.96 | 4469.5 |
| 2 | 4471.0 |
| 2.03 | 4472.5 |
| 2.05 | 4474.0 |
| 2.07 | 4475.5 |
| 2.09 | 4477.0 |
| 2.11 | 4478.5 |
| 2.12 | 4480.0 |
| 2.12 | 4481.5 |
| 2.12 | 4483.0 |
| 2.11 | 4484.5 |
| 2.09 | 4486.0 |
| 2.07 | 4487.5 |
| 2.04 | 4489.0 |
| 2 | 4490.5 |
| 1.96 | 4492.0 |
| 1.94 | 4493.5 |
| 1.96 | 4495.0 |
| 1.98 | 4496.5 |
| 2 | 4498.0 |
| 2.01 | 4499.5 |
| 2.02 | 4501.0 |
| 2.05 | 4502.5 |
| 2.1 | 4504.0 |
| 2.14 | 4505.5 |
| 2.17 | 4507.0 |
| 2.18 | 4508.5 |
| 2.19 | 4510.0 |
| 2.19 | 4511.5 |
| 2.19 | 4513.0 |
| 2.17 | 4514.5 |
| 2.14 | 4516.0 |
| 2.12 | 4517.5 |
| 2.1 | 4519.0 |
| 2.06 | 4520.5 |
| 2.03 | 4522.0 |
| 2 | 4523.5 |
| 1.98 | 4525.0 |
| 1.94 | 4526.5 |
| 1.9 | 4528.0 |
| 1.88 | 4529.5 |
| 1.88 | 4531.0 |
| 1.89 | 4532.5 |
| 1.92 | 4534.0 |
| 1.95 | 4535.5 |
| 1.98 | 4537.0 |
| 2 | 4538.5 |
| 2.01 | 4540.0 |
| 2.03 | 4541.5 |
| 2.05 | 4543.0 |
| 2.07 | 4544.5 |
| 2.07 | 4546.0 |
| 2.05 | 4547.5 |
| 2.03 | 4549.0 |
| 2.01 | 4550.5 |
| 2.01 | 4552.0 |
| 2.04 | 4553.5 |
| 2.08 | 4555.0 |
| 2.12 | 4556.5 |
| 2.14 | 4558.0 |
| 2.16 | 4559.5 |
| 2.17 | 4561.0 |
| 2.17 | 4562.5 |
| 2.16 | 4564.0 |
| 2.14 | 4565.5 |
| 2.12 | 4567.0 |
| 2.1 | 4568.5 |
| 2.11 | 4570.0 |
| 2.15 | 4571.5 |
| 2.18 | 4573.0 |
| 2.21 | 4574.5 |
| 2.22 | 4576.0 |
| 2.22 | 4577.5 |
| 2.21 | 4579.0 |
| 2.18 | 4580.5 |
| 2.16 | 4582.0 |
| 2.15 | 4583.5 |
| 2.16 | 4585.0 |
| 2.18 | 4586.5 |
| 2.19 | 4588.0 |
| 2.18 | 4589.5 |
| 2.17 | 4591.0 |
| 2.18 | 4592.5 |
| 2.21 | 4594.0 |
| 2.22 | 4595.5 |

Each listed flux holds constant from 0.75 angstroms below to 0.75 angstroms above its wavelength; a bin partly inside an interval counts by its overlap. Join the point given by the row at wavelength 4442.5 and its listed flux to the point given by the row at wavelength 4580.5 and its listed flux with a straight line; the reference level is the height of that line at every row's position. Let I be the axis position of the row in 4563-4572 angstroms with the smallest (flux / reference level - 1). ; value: 4568.5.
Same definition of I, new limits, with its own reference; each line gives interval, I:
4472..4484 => 4472.5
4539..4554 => 4552.0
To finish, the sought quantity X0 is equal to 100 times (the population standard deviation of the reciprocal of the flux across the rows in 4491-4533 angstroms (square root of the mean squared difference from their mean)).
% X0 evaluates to 2.5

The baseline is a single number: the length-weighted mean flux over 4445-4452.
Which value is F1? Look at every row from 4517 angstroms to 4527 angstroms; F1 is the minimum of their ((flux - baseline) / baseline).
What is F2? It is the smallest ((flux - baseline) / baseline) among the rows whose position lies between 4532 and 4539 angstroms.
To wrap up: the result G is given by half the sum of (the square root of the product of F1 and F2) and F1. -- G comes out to 0.0054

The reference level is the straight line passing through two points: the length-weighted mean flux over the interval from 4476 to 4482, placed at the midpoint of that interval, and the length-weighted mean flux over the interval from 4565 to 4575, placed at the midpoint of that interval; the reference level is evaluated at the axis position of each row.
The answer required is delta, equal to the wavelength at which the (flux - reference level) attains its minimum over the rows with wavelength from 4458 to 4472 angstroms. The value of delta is 4459.0 angstroms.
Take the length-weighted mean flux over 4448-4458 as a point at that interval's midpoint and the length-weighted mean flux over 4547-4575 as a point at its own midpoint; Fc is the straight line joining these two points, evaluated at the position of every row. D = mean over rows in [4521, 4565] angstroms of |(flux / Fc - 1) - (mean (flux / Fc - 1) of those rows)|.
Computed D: 0.0271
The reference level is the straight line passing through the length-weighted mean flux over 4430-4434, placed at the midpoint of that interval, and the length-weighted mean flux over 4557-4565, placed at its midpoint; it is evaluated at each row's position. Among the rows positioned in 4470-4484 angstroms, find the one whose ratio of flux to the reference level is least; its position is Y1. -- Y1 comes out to 4471.0 angstroms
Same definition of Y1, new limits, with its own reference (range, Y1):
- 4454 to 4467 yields 4459.0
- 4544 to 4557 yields 4552.0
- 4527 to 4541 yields 4531.0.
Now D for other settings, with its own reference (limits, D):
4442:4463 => 0.0454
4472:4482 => 0.0126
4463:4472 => 0.0245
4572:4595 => 0.0109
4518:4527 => 0.0238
